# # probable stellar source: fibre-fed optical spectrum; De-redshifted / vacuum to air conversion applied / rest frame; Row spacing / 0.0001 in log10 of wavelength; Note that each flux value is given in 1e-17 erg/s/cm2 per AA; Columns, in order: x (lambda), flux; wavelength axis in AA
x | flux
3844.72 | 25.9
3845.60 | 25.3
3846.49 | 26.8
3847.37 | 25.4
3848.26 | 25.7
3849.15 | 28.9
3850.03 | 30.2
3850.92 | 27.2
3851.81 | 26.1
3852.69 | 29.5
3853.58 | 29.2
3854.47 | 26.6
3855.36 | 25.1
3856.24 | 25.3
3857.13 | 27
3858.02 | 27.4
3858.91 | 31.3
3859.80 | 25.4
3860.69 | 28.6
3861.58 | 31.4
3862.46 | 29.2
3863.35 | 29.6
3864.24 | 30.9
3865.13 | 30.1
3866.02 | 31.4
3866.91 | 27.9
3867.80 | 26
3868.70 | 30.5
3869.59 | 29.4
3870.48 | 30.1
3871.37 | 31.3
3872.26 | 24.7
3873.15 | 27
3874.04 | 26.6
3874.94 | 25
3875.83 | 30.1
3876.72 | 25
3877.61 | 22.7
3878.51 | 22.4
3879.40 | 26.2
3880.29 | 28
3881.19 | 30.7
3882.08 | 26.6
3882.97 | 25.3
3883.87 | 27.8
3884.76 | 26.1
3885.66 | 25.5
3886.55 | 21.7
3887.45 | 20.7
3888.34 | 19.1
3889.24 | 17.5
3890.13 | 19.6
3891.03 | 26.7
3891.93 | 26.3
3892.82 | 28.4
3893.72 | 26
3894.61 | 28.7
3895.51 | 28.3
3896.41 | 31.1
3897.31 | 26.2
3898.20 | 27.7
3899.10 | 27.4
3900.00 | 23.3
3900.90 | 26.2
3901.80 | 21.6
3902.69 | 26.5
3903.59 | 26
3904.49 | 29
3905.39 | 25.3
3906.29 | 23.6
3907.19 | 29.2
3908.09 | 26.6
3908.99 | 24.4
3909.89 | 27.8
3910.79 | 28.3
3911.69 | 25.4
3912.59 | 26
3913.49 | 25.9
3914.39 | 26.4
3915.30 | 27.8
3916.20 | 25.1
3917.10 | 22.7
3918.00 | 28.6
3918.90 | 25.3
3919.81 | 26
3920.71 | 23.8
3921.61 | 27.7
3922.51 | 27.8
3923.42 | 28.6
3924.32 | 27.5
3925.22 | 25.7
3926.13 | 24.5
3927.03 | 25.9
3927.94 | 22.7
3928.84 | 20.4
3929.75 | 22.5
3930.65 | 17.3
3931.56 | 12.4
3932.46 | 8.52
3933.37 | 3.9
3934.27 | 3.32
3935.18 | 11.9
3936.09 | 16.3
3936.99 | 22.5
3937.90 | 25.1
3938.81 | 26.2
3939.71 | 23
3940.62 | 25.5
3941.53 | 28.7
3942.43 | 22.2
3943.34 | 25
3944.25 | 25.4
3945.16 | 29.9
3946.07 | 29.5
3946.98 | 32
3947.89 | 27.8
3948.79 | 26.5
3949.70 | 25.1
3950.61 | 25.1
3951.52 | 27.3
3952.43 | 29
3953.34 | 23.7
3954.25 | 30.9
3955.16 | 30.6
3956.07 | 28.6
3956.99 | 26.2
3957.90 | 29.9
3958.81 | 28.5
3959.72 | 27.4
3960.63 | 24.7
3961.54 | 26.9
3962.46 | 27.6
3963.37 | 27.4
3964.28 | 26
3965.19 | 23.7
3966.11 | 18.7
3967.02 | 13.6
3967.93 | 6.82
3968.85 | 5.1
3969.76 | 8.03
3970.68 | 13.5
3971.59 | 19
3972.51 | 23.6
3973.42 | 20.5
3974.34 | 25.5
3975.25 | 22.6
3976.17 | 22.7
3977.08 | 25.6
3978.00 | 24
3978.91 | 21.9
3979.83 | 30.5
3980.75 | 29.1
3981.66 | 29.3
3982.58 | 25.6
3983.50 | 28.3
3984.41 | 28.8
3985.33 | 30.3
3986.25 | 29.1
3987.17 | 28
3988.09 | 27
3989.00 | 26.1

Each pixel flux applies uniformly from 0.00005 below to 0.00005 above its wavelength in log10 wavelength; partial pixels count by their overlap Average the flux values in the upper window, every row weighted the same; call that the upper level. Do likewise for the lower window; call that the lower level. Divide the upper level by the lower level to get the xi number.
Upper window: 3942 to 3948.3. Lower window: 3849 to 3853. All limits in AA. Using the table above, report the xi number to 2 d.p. 0.97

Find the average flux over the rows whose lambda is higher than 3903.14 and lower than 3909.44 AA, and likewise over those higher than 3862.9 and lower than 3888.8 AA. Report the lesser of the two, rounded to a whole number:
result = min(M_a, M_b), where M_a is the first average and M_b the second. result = 26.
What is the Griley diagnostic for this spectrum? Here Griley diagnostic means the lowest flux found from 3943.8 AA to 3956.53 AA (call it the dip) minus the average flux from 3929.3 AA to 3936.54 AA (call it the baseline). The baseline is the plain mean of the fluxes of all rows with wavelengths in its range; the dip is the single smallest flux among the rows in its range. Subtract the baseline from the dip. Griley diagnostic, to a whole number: 12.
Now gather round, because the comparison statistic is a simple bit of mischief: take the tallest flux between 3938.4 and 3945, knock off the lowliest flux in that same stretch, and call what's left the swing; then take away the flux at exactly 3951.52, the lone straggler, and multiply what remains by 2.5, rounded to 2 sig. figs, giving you -52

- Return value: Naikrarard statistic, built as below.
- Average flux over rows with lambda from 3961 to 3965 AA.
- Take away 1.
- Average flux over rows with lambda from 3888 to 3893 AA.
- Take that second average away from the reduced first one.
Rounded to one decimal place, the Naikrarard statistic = 3.0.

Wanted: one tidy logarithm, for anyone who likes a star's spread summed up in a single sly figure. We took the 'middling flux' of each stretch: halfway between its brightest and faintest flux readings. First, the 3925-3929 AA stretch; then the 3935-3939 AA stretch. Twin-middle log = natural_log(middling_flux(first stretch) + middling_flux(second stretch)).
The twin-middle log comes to 3.74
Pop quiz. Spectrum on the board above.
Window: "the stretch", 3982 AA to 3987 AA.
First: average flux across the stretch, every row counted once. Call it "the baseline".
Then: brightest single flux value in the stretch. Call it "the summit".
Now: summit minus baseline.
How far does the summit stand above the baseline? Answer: 1.9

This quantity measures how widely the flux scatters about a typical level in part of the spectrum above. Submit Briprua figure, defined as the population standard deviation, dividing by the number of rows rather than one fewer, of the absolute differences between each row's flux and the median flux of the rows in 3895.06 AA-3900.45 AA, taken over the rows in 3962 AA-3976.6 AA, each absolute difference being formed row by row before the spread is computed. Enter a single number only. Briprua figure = 7.2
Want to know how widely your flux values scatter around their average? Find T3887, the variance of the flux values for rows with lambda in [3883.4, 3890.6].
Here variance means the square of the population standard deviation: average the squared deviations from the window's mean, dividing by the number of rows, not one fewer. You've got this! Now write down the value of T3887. 12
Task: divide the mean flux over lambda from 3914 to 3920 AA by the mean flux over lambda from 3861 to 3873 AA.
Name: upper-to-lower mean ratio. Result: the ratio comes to 0.88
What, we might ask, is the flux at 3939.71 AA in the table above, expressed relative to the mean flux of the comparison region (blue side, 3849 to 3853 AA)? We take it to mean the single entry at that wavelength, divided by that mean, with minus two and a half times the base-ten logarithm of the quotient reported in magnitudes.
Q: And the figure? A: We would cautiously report 0.23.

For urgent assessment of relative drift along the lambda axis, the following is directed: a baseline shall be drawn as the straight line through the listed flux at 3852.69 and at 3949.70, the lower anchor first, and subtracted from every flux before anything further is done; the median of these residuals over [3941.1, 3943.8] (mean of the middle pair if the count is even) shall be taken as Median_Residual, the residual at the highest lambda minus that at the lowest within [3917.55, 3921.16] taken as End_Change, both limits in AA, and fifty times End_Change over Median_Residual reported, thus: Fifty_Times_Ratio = 602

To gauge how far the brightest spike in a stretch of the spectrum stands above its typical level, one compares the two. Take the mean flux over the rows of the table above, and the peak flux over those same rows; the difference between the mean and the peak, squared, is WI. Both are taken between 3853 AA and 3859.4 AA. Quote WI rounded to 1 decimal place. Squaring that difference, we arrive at 15.1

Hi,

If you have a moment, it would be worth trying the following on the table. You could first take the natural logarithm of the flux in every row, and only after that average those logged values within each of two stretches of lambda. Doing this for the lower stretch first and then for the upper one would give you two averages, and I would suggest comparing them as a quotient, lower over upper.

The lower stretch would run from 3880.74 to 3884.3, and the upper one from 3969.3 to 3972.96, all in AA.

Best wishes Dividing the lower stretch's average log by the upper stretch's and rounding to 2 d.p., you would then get 1.23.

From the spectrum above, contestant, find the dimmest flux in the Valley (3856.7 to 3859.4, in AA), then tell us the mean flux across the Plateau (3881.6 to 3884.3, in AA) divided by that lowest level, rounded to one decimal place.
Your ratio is 1.0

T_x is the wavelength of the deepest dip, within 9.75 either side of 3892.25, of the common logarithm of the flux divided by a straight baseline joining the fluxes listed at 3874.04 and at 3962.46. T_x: 3889.24 AA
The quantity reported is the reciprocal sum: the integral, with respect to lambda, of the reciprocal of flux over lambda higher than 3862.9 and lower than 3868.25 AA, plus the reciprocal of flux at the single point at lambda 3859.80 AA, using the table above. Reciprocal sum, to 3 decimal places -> 0.222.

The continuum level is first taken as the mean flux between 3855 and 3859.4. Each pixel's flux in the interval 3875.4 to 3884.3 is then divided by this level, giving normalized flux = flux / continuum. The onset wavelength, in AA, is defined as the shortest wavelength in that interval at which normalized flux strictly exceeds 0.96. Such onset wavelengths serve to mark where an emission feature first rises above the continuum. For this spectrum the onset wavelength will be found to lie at 3875.83 AA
